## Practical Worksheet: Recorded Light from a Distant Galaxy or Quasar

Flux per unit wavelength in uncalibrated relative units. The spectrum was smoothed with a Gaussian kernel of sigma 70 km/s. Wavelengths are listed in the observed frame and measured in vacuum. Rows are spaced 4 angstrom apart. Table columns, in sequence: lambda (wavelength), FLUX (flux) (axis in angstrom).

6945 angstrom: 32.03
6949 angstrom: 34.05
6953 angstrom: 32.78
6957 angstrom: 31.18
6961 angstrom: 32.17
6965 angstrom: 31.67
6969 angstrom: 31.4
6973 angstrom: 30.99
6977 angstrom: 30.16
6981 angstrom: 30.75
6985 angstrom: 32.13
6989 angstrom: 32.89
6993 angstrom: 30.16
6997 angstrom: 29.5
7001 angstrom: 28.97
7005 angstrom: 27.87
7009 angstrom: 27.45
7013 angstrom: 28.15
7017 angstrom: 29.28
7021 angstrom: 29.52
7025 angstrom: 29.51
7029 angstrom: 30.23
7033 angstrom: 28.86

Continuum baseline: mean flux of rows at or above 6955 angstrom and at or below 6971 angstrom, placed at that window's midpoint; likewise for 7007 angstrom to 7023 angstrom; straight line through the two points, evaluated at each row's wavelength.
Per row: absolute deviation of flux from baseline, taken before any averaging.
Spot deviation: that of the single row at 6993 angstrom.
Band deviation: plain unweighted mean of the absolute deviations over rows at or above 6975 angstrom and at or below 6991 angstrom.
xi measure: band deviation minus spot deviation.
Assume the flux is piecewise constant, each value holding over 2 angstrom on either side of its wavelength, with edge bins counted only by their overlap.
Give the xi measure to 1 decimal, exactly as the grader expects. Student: 1.1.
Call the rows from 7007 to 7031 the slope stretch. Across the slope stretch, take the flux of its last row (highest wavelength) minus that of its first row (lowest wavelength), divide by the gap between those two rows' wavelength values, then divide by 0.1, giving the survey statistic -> 1.4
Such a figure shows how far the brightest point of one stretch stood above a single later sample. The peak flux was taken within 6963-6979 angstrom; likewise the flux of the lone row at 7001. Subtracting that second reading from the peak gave 2.7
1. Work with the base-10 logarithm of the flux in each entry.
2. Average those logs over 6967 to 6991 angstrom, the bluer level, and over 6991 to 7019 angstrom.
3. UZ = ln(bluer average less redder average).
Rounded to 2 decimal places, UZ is -3.27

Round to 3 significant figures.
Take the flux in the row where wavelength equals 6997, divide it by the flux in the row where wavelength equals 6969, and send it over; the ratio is 0.939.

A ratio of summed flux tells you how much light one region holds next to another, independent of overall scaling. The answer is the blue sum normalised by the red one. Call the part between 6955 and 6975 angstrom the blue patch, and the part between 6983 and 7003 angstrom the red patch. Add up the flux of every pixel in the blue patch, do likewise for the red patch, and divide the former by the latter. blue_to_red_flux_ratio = 1.02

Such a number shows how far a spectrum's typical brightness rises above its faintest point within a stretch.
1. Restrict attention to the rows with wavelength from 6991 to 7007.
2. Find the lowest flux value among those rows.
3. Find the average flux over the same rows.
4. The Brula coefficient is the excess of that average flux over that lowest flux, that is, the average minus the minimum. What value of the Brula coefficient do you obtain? 1.3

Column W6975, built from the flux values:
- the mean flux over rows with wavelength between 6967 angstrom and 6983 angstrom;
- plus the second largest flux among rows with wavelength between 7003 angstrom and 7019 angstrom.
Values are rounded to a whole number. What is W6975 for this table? 59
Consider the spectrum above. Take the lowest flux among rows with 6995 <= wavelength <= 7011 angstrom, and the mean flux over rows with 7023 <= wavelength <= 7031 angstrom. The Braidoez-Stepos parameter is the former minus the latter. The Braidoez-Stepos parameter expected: -2.4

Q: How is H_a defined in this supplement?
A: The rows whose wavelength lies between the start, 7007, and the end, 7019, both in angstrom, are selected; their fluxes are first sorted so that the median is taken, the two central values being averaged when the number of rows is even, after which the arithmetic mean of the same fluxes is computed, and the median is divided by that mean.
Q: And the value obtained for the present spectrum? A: 0.995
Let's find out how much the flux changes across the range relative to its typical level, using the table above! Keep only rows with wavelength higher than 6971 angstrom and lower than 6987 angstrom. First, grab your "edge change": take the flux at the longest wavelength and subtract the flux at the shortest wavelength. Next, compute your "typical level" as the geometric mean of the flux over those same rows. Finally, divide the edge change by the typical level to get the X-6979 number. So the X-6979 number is 0.037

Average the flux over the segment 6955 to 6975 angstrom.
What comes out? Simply 31.5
